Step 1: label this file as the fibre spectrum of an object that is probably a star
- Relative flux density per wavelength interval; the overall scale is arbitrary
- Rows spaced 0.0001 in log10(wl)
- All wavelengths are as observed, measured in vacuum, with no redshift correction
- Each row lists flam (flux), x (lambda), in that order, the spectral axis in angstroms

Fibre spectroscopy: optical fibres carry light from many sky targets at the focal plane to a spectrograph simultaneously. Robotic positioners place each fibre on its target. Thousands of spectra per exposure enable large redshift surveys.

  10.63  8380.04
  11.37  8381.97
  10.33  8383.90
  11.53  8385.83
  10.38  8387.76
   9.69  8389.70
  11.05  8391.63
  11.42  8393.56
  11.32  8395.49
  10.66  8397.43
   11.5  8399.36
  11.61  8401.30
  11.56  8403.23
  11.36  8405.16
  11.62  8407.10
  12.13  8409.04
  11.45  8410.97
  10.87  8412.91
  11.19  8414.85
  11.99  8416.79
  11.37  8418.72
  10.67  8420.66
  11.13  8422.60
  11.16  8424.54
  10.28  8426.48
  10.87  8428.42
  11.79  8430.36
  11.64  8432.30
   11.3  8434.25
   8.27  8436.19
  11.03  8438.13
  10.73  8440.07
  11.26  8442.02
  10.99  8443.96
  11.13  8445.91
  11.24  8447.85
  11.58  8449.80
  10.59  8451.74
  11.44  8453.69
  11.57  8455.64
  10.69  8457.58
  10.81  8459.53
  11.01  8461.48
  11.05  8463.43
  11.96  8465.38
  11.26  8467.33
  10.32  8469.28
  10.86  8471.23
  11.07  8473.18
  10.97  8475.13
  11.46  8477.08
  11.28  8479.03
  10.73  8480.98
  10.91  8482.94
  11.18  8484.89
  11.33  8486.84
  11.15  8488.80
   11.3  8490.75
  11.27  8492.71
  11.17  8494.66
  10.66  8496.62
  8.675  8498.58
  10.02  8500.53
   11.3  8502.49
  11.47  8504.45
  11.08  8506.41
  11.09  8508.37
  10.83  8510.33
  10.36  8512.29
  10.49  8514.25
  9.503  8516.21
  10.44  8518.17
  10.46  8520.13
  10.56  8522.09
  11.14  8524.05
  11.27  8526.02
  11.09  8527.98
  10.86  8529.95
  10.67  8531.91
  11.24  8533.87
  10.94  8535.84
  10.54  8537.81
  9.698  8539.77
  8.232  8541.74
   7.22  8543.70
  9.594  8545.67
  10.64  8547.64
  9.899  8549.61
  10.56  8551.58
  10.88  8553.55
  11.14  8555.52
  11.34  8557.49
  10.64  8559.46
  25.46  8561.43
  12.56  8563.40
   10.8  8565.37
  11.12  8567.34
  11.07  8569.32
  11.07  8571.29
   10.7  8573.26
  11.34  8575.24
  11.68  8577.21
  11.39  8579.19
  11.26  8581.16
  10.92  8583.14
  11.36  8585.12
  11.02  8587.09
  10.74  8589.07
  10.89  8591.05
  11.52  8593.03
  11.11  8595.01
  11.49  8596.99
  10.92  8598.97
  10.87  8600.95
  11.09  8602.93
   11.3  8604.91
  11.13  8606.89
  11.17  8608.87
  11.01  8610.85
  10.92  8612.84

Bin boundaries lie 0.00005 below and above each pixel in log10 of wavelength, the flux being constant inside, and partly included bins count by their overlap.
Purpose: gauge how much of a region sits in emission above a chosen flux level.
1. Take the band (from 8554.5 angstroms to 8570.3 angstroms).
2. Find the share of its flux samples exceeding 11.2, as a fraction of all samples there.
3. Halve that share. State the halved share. 0.19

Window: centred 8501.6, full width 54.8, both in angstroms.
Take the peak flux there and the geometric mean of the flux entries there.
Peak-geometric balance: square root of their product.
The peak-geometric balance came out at 11.1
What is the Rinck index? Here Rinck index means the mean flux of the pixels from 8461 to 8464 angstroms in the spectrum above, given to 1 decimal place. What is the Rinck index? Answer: 11.0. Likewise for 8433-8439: 10.2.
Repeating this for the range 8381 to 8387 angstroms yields 11.1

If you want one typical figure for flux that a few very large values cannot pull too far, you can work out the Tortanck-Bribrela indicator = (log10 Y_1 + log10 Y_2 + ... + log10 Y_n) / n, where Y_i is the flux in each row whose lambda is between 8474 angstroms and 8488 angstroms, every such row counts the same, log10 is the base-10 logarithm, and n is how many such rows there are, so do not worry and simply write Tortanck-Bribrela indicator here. 1.046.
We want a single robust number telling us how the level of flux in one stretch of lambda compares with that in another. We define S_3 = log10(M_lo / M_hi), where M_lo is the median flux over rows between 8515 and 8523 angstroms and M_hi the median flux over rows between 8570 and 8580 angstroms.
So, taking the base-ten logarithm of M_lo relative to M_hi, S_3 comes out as -0.035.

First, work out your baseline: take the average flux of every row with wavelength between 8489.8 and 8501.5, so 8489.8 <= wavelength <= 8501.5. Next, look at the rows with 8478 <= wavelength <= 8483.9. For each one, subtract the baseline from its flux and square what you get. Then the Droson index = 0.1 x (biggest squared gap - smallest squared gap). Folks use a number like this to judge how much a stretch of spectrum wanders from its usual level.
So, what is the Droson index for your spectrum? 0.054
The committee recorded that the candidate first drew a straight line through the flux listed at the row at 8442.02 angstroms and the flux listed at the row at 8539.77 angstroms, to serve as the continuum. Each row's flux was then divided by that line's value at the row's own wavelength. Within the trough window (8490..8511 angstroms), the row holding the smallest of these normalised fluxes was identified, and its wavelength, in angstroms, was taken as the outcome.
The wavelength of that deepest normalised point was 8498.58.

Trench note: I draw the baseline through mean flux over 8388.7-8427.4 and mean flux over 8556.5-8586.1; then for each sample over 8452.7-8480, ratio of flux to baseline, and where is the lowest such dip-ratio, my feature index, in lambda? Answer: 8469.28 angstroms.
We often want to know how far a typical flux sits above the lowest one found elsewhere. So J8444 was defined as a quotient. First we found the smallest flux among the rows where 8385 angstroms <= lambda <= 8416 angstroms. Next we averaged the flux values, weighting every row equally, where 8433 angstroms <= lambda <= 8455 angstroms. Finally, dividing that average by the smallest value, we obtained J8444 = 1.12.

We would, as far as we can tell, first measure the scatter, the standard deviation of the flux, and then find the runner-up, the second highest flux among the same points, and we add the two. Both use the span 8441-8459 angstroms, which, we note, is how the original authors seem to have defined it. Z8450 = 11.9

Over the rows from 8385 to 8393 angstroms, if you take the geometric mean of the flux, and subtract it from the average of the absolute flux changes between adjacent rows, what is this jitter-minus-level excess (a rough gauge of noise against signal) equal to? -9.6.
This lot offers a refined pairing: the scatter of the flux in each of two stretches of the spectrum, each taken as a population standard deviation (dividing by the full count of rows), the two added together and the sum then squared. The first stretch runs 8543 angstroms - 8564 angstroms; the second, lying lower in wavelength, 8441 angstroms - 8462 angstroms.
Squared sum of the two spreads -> 23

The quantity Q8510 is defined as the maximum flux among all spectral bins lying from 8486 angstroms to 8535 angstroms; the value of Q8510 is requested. 11.47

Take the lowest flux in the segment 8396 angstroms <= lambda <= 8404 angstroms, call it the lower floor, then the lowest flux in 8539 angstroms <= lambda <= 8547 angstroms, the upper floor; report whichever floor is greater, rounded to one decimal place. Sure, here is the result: 10.7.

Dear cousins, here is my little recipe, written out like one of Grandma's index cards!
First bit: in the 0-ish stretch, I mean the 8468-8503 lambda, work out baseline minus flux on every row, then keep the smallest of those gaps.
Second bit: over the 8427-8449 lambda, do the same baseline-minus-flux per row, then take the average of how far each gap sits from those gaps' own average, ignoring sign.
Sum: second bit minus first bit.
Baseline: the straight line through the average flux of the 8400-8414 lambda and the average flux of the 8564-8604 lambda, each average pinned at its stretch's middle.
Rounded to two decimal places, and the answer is 0.64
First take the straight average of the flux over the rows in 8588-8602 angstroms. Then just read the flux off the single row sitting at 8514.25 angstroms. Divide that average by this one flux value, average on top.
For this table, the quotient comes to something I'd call 1.06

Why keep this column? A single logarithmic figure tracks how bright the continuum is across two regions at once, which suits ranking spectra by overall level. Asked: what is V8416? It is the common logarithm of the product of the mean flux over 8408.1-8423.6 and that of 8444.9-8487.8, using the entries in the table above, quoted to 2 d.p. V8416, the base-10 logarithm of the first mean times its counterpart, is 2.10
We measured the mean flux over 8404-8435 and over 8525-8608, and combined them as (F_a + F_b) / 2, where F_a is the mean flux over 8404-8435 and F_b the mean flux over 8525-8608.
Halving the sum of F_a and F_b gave 11.2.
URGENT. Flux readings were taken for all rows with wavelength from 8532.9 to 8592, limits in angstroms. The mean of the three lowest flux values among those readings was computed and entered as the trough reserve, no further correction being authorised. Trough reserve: 8.3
